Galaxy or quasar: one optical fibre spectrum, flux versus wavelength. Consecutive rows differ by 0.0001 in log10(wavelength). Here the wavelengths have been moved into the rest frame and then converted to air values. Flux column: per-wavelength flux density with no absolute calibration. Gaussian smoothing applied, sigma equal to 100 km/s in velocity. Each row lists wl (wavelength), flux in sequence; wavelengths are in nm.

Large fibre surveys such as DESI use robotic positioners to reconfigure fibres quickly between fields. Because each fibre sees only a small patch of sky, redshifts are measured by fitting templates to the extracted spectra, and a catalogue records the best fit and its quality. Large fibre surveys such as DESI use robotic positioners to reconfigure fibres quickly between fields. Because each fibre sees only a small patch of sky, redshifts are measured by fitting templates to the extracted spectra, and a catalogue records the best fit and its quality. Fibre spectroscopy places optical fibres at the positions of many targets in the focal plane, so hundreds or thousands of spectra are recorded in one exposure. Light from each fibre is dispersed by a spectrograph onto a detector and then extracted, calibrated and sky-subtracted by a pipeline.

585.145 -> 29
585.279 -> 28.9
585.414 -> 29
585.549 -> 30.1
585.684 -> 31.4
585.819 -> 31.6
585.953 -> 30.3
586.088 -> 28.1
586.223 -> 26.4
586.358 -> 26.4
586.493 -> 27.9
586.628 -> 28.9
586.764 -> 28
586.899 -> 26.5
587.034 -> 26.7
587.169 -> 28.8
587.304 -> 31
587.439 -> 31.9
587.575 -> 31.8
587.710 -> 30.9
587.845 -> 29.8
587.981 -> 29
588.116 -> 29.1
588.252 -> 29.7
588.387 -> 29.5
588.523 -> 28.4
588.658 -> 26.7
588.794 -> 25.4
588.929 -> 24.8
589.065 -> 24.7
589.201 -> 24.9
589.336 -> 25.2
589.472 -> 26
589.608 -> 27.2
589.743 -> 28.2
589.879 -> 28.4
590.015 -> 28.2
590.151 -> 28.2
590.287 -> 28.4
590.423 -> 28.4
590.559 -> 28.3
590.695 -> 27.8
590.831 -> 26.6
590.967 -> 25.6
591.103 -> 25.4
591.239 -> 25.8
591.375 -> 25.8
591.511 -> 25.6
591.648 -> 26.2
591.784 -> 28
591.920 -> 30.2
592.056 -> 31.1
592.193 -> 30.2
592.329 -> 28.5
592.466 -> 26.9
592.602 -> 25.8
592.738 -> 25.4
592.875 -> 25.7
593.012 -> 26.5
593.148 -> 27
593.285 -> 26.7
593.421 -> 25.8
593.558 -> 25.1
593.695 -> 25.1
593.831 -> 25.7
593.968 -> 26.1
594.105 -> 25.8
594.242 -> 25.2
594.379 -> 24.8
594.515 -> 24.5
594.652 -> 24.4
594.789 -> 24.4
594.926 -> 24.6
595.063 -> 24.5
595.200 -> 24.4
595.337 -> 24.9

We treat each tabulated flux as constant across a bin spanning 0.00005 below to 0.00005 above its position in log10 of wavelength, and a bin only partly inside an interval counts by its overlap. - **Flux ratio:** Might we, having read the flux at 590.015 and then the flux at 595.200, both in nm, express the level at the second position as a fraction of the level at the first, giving 0.87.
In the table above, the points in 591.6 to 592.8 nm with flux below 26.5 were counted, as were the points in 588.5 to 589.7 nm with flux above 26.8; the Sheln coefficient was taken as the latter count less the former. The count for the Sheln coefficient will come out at -1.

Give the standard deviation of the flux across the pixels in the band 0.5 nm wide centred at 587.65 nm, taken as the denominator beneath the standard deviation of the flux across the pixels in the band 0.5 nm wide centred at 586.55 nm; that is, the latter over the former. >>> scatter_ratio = 1.1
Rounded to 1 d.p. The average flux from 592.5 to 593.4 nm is 26.2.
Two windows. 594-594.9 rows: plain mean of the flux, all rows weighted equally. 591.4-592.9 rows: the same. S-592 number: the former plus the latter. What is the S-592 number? 52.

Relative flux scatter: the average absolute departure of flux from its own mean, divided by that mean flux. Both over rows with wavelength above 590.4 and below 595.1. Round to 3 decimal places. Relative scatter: 0.050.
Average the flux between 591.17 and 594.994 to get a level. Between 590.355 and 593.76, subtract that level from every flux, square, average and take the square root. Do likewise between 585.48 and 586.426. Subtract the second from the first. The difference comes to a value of -1.7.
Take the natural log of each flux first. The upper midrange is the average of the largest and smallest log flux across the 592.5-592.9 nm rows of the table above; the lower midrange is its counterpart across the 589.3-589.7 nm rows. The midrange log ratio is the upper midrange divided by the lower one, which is 0.993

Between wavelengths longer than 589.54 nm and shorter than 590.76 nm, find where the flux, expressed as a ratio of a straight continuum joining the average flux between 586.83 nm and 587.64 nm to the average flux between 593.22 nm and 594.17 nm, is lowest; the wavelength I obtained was 589.608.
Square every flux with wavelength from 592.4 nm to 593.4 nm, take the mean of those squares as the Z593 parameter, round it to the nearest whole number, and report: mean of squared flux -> 691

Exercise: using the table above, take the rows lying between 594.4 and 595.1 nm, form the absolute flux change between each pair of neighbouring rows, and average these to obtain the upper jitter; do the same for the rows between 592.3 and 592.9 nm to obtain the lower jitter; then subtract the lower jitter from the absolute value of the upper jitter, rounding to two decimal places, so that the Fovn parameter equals -0.75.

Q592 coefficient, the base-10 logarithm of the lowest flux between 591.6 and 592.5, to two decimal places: 1.42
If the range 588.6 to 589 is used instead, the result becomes 1.39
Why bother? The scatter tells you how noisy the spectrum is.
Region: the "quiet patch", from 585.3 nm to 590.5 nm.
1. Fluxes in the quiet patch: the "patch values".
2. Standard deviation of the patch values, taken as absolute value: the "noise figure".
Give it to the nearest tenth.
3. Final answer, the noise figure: 2.0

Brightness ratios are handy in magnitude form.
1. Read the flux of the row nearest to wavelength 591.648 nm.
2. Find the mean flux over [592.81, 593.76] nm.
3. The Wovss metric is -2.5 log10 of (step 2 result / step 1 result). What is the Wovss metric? 0.01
